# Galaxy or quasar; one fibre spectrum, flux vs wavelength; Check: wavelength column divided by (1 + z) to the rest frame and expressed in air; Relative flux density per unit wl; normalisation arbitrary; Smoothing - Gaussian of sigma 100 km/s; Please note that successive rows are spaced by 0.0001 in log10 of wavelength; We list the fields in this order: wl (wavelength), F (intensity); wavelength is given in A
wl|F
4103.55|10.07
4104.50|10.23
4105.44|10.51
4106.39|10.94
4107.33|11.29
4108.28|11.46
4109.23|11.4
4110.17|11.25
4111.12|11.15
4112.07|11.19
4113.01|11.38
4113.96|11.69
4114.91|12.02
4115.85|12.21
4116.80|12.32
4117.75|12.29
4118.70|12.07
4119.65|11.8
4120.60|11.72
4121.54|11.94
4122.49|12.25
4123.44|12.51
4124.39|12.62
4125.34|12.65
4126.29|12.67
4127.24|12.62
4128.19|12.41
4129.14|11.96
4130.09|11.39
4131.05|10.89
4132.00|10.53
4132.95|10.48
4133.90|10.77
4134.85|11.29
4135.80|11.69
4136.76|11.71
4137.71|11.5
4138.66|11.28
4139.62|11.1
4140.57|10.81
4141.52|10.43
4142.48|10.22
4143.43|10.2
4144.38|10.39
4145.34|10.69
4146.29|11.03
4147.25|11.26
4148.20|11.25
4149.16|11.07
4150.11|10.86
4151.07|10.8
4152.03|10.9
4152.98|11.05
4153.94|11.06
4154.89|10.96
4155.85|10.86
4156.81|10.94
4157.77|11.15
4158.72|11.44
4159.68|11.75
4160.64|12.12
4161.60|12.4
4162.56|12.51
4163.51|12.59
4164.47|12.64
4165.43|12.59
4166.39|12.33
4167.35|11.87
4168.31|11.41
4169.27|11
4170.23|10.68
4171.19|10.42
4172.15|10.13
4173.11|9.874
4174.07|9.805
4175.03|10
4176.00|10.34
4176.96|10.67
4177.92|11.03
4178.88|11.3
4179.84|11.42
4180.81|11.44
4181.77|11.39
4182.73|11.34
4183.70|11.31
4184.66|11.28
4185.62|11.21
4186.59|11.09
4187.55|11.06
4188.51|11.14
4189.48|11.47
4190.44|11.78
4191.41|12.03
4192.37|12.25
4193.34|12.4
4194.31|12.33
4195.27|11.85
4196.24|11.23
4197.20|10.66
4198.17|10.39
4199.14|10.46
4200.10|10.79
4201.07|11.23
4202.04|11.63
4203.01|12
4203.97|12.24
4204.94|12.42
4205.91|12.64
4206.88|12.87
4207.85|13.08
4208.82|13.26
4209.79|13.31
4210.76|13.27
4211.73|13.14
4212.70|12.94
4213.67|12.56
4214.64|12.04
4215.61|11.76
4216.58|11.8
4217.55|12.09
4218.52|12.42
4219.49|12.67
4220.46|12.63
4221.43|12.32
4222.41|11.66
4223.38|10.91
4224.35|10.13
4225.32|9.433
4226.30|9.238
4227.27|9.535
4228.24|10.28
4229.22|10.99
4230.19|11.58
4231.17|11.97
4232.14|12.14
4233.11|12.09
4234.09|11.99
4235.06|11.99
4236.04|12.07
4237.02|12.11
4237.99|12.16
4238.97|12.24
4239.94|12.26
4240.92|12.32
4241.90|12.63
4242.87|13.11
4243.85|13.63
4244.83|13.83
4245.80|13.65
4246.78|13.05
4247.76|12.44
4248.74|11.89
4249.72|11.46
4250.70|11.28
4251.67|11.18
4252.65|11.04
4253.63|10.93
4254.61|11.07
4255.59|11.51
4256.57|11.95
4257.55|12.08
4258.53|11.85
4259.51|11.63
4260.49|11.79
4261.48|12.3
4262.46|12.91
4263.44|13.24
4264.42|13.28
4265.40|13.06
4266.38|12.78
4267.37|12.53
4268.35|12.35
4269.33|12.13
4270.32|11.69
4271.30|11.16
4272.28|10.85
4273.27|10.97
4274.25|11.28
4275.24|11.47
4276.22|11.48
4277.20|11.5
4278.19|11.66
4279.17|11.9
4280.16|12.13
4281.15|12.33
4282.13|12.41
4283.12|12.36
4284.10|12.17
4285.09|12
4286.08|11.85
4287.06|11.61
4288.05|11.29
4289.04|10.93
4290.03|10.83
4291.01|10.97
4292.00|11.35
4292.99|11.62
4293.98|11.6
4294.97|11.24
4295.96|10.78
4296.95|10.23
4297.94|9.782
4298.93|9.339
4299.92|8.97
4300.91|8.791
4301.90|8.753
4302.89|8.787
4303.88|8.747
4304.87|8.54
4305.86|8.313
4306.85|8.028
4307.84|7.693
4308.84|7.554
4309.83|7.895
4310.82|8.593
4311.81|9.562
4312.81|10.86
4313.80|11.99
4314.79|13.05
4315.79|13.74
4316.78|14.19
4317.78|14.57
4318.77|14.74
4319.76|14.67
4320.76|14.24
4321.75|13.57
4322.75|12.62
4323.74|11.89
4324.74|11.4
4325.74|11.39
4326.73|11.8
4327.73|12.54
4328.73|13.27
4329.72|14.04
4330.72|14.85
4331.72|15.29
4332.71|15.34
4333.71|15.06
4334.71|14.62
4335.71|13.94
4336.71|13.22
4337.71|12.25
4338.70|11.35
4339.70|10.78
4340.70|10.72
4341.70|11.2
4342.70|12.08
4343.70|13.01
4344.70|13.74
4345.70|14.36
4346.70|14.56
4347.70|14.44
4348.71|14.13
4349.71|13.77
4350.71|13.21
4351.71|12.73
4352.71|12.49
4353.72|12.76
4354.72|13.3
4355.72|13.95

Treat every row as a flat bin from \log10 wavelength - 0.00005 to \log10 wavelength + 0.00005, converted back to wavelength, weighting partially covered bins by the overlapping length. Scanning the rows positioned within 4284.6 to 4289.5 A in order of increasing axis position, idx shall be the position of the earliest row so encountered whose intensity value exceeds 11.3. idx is 4285.09 A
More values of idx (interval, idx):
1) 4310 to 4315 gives 4313.80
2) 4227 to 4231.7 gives 4230.19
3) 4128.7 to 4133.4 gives 4129.14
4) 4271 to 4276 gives 4275.24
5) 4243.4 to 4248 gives 4243.85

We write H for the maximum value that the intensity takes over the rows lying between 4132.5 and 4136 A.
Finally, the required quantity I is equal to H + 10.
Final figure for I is 21.7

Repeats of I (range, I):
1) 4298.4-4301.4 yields 19.3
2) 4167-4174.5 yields 21.9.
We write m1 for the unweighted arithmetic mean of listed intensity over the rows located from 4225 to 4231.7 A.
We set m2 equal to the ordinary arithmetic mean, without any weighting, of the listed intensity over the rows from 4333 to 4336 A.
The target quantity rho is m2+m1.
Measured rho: 25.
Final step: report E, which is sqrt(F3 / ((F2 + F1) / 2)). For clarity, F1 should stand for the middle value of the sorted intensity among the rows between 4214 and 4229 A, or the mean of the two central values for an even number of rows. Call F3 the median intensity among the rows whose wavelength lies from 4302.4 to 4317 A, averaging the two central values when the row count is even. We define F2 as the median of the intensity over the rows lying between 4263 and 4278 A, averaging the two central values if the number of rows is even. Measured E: 0.86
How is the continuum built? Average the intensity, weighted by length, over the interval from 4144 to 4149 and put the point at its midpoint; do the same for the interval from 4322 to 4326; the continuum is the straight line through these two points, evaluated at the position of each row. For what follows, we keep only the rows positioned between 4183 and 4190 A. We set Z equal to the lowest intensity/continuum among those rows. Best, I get 0.99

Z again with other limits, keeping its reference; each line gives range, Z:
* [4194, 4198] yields 0.95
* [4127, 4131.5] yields 1.00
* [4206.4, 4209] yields 1.14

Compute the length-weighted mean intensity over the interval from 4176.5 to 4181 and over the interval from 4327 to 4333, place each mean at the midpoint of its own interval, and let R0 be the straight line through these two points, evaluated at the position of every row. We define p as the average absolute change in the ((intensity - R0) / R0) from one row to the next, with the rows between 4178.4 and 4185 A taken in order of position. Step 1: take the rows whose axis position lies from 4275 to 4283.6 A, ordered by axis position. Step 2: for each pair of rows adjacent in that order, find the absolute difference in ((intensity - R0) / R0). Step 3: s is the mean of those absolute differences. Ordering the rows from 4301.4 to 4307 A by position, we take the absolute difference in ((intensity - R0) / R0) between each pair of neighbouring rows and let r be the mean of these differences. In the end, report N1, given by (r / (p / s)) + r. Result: 0.03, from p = 0.005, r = 0.012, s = 0.009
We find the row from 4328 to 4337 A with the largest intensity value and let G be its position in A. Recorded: 4332.71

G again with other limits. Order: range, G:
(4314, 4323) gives 4318.77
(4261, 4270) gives 4264.42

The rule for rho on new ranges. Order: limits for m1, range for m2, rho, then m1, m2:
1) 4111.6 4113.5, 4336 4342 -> 23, 11.3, 11.6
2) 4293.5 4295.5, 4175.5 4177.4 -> 22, 11.4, 10.5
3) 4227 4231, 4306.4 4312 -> 19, 10.6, 8.2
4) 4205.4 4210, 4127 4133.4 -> 25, 13.0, 11.5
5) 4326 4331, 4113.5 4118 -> 25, 13.3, 12.1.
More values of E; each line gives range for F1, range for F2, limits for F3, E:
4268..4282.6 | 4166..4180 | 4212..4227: 1.04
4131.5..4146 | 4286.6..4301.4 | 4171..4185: 1.01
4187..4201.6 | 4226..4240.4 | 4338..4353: 1.06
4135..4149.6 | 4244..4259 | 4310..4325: 1.07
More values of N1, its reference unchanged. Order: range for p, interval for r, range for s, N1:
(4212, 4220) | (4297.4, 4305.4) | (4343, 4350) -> 0.03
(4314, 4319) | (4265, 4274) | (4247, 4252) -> 0.05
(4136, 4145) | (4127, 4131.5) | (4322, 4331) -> 0.13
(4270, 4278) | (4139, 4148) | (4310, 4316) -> 0.13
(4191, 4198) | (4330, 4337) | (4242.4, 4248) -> 0.07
